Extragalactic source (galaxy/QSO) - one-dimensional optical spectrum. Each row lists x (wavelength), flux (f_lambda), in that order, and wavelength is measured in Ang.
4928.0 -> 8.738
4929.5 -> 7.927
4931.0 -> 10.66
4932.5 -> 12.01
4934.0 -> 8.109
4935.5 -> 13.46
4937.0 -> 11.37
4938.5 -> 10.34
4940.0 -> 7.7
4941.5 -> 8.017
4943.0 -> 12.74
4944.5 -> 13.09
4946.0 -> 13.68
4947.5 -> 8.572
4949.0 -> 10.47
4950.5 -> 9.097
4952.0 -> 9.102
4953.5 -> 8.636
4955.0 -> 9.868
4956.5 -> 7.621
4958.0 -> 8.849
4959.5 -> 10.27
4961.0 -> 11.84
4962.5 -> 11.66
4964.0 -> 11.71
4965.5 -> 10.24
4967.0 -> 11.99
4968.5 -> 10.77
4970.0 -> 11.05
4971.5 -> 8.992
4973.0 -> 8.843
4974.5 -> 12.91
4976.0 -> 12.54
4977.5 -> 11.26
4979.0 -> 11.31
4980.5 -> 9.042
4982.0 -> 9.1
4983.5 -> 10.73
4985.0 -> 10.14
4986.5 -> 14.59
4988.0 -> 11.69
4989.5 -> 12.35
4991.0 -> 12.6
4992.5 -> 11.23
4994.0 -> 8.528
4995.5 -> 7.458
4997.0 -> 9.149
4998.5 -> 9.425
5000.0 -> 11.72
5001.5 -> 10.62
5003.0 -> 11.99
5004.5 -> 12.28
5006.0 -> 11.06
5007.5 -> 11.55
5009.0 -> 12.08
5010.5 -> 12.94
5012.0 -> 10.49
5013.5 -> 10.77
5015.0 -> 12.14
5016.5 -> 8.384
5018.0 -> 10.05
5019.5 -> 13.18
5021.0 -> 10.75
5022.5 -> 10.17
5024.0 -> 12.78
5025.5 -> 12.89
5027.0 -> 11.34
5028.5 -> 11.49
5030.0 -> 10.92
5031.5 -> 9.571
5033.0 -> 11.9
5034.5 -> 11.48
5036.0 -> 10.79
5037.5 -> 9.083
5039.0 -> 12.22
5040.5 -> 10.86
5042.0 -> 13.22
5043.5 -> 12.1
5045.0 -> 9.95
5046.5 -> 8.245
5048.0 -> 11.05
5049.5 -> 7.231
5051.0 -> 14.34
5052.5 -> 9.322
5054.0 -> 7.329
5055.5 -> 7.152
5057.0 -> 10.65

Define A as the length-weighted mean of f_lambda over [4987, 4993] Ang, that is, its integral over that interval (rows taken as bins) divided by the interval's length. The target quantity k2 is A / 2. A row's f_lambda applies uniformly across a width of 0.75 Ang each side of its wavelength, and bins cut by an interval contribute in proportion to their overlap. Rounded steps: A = 12.1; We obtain 6.1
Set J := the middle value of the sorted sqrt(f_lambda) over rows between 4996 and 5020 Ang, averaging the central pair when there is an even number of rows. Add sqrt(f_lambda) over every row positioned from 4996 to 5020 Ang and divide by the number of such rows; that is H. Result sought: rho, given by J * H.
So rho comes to 11.2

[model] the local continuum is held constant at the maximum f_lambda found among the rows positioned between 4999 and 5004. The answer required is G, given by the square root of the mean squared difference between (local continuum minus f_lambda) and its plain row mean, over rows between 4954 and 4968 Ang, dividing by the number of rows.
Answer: 1.43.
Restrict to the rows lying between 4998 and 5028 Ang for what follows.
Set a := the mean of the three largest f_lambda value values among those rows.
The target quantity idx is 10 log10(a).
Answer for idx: 11.1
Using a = 13.0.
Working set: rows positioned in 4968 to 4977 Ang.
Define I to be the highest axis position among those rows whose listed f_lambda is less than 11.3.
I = 4973.0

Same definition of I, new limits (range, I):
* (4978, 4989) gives 4985.0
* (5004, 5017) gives 5016.5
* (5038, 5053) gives 5052.5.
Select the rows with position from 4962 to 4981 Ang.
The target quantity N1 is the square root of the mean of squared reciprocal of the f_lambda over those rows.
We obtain 0.093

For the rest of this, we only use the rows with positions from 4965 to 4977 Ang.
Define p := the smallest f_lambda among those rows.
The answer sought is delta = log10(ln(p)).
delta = 0.338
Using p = 8.843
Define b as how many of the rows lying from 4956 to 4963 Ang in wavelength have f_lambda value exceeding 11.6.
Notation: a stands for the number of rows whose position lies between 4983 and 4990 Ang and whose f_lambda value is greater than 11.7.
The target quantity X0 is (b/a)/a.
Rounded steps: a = 2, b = 2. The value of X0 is 0.5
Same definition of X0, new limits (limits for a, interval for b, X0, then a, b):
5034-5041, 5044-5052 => 1.0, 1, 1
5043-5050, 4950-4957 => 0.0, 1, 0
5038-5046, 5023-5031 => 0.2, 3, 2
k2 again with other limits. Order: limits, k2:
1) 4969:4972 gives 5.1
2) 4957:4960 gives 4.7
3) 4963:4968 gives 5.7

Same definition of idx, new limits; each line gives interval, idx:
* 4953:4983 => 11.0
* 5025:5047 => 11.1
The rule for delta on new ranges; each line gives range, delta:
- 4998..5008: 0.351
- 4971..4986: 0.338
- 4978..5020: 0.303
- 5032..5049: 0.324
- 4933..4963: 0.308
